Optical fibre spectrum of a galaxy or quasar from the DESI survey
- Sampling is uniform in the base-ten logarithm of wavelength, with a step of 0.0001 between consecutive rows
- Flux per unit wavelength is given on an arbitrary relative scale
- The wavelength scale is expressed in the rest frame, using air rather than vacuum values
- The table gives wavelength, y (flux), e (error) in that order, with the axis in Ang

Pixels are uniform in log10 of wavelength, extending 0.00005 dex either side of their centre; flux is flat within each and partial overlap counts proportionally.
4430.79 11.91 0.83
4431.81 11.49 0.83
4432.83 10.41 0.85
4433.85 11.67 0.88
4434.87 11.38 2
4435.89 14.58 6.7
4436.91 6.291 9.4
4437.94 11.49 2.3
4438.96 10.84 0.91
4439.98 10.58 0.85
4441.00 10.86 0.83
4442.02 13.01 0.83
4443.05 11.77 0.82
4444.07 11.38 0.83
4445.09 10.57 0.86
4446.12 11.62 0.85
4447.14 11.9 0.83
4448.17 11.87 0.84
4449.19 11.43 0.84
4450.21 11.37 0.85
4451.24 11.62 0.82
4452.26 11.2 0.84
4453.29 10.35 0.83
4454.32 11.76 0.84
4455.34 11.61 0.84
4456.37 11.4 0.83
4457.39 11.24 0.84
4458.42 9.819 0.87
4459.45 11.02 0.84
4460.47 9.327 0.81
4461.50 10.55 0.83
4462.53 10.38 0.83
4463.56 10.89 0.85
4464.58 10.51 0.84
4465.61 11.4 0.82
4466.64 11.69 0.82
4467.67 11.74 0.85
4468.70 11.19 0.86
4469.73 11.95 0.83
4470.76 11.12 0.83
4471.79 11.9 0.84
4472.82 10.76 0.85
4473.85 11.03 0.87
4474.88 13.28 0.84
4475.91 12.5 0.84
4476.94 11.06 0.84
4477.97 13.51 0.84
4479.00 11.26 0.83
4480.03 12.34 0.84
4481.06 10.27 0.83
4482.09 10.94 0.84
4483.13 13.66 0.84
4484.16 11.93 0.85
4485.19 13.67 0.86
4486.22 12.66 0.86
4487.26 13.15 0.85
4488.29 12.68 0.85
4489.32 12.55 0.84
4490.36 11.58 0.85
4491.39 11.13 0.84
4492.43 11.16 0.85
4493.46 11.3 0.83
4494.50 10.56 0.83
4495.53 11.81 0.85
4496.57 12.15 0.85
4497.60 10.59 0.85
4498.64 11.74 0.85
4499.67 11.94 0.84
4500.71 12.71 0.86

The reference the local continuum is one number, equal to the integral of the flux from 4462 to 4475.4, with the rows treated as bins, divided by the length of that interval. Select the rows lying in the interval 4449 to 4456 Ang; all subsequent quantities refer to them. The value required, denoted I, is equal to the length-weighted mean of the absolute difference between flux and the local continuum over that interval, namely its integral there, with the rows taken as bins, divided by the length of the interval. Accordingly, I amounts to 0.31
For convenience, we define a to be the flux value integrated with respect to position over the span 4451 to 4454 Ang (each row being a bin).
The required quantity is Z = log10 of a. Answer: 1.52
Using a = 33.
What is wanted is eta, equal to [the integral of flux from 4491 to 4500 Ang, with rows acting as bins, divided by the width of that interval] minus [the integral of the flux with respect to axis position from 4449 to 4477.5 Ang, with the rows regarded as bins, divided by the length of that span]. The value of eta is 0.2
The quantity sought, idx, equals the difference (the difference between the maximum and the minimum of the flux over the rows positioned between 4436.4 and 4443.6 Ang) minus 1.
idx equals 5.7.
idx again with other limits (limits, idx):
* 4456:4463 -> 1.1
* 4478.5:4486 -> 2.4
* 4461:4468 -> 0.4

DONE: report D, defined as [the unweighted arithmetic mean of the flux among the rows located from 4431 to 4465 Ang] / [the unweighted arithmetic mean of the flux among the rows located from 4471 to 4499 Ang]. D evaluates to 0.93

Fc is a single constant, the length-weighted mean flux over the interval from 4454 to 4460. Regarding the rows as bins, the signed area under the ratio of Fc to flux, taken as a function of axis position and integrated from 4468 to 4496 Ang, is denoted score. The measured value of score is 26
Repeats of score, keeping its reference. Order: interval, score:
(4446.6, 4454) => 7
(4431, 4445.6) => 15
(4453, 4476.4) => 23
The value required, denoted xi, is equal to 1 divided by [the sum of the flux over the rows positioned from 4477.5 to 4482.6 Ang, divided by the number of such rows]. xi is 0.0857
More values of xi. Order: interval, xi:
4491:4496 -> 0.0893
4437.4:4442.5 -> 0.0881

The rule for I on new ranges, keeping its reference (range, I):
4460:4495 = 0.84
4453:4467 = 0.66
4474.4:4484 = 1.13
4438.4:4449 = 0.58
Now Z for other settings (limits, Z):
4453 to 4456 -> 1.53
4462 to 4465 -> 1.50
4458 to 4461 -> 1.48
